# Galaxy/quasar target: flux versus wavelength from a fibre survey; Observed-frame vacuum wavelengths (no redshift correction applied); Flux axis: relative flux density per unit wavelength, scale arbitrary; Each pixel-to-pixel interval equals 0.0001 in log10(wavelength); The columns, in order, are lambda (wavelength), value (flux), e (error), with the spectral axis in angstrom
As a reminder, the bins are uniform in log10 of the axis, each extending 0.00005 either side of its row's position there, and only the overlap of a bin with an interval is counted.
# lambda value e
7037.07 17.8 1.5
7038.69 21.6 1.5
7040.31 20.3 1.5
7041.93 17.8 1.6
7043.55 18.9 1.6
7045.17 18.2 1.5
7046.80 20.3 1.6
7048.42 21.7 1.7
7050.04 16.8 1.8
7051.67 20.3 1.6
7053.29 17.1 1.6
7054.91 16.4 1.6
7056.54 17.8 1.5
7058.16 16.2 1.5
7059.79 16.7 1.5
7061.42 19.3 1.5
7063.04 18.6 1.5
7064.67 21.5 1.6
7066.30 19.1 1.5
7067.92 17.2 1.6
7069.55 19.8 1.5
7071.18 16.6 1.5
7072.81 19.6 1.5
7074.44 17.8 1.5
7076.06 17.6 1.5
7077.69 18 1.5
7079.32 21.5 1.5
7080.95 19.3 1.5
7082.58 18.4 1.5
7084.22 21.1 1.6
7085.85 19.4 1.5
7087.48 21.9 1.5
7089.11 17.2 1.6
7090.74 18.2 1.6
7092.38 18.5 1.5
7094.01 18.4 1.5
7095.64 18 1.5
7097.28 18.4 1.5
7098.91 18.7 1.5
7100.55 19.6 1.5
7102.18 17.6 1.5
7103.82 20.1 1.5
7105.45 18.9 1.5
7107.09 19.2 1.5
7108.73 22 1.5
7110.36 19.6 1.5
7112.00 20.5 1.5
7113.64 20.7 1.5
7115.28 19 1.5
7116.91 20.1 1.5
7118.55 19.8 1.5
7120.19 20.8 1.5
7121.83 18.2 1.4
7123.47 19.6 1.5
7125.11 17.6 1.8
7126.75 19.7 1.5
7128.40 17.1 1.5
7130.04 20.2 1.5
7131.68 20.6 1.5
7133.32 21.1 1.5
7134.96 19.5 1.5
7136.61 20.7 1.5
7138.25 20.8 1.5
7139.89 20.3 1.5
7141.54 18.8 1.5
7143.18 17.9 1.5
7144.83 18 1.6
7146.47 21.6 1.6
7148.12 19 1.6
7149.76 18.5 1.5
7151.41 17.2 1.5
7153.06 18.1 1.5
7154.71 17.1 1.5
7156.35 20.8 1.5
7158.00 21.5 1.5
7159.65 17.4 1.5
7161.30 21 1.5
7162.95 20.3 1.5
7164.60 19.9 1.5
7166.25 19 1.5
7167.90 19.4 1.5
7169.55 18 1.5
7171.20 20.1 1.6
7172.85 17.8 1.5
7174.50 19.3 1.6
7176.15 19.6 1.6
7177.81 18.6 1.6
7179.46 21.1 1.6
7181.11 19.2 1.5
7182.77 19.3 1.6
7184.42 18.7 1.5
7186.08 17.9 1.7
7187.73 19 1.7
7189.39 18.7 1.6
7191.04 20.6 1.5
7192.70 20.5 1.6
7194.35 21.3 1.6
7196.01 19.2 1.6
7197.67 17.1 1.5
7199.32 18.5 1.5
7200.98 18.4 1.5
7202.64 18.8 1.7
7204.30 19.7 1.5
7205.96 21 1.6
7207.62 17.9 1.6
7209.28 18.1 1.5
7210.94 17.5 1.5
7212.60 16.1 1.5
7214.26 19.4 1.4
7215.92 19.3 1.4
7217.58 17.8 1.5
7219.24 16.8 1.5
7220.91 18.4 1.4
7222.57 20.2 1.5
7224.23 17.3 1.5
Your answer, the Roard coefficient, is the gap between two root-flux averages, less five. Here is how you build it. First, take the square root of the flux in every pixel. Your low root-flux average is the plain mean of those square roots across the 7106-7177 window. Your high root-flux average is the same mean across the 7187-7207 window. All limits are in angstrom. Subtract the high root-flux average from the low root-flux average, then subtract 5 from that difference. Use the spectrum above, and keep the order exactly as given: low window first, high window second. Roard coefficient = -4.99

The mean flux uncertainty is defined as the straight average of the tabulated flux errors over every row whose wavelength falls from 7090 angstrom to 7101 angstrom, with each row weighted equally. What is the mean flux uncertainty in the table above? 1.51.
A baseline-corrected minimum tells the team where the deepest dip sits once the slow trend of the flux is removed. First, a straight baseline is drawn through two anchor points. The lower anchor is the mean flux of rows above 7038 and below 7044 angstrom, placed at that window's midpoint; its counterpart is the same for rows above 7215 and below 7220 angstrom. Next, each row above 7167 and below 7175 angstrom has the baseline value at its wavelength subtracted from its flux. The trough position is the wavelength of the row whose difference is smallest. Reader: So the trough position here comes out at 7172.85 angstrom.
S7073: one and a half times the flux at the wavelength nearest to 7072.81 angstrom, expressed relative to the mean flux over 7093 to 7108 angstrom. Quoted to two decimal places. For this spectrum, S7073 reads 1.57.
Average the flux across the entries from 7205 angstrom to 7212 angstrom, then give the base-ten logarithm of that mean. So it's 1.27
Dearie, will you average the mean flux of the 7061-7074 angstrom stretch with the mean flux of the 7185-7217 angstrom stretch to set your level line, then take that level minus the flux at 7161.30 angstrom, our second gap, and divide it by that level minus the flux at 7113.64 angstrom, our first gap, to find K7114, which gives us 1.17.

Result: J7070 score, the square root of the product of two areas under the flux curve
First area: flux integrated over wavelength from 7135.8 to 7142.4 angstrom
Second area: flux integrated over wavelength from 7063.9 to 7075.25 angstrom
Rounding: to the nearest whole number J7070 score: 168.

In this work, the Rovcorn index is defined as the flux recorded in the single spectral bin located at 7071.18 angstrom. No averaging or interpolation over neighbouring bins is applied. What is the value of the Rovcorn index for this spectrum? 16.6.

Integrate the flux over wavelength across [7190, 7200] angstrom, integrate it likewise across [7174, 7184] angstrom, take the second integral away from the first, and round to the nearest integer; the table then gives 1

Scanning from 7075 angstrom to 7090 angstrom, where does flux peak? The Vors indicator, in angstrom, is 7087.48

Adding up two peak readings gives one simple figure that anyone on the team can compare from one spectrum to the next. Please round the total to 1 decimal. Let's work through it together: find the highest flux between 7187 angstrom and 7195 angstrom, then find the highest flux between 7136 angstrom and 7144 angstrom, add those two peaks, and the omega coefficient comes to 42.1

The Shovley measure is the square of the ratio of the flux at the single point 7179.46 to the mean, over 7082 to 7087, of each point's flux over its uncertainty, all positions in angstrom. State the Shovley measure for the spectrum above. 2.7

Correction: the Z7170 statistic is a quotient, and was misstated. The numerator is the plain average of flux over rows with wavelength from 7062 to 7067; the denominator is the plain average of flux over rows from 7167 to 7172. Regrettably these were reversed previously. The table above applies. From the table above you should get 1.03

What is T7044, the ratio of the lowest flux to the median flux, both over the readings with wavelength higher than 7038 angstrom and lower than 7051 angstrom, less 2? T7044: -1.14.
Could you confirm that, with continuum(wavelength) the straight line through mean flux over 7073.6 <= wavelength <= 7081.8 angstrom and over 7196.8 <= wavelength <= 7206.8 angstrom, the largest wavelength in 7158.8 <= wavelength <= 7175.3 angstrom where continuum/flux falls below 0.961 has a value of 7171.20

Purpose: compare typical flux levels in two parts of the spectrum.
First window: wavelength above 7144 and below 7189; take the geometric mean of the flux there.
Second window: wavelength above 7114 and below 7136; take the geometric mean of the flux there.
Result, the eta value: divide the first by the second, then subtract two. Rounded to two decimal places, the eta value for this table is -1.02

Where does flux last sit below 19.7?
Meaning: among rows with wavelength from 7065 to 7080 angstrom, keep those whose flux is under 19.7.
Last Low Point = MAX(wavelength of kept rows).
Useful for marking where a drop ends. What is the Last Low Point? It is 7077.69 angstrom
